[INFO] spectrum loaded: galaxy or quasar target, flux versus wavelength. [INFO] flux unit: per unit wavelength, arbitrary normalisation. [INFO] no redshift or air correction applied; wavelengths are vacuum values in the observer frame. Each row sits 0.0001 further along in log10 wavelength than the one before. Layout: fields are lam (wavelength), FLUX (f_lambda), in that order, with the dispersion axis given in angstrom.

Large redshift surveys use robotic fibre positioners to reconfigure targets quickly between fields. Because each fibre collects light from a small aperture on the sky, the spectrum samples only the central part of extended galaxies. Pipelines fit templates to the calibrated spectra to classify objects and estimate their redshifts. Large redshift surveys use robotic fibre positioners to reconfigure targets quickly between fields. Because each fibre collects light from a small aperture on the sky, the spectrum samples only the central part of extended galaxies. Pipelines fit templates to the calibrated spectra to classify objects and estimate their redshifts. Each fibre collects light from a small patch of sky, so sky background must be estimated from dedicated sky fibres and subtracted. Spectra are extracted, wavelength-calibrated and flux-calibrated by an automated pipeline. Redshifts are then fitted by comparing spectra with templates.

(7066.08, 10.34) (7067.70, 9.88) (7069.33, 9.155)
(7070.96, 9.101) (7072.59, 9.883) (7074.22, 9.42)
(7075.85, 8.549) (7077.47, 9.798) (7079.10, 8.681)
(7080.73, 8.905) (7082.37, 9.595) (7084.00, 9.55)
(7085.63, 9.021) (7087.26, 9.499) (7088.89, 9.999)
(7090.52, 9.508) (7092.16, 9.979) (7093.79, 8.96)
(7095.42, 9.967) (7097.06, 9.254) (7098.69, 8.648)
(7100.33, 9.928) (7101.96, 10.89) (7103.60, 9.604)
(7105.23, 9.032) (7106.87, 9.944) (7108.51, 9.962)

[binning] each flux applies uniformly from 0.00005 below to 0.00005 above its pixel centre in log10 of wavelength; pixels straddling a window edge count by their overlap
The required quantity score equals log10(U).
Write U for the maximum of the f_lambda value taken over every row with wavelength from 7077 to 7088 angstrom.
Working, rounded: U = 9.798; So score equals 0.99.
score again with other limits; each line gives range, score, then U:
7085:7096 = 1.00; 9.999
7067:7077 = 0.99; 9.883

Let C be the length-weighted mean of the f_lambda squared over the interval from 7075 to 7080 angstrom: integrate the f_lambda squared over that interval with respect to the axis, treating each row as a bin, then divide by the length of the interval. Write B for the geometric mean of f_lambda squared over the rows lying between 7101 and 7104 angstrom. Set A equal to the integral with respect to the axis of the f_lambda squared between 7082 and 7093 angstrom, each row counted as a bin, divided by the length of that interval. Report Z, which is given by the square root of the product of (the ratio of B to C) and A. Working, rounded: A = 92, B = 105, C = 82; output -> 10.9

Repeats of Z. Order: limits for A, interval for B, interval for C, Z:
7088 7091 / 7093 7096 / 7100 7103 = 8.9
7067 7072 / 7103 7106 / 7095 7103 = 9.0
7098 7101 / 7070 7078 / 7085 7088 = 9.4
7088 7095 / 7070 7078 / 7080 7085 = 9.6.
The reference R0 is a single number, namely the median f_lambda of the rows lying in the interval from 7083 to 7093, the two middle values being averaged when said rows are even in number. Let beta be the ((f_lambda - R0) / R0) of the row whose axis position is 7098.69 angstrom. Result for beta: -0.09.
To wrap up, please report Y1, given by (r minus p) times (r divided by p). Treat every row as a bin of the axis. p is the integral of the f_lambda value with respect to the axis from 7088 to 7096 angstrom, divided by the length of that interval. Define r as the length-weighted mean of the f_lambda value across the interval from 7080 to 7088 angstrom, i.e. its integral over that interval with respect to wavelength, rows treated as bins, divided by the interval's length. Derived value -0.4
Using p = 9.68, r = 9.3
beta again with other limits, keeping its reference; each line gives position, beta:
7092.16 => 0.05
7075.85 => -0.10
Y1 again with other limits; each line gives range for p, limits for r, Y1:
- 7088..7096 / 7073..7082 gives -0.5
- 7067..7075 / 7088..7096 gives 0.2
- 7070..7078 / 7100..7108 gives 0.6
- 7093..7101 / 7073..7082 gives -0.2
